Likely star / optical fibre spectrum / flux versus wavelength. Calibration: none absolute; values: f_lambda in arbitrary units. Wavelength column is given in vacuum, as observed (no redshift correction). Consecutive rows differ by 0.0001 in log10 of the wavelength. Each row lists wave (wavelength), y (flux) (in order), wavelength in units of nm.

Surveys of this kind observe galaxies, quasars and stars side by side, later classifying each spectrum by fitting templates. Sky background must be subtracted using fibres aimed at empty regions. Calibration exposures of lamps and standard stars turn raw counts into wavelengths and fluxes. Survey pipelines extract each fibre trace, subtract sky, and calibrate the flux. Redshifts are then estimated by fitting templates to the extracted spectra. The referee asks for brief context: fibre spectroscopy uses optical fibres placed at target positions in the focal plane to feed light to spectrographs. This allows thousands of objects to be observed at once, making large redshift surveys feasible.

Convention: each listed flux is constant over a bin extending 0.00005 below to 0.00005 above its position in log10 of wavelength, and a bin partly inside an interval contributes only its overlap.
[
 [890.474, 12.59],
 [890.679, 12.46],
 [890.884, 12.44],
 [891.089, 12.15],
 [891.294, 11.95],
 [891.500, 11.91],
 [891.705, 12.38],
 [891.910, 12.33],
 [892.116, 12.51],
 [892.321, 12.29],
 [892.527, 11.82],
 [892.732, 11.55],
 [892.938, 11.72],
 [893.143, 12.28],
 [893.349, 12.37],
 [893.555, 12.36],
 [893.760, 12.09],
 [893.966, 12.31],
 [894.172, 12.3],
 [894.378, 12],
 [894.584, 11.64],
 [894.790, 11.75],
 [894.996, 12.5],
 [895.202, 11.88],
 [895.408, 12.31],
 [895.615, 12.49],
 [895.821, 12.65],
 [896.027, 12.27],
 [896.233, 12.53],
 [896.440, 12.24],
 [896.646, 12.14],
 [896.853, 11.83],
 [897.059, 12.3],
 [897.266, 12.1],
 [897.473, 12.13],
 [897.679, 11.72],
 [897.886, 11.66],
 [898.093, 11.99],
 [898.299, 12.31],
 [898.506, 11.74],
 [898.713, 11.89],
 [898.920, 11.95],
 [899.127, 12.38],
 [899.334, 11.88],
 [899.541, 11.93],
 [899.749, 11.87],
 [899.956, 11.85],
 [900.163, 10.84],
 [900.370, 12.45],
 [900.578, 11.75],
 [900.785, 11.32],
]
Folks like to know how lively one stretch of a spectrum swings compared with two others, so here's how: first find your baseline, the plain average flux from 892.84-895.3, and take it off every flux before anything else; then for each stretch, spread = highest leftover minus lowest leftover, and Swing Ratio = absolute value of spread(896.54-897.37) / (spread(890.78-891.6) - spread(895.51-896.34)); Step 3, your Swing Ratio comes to 3.1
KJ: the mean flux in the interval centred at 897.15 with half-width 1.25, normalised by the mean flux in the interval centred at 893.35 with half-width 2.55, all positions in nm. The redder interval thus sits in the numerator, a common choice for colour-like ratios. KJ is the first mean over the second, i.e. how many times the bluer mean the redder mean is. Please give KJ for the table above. 1.00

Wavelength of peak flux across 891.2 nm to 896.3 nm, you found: 895.821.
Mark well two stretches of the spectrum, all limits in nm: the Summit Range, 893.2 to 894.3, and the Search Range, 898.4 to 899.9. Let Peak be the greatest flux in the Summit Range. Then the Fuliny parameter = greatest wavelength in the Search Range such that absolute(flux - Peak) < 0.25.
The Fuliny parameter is 899.127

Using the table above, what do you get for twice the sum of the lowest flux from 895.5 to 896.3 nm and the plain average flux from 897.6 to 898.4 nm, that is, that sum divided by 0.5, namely 48.4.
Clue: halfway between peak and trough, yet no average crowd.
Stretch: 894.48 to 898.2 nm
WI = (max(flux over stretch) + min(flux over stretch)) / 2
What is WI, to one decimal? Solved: 12.1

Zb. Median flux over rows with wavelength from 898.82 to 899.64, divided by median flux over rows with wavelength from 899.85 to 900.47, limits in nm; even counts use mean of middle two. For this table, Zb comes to 1.01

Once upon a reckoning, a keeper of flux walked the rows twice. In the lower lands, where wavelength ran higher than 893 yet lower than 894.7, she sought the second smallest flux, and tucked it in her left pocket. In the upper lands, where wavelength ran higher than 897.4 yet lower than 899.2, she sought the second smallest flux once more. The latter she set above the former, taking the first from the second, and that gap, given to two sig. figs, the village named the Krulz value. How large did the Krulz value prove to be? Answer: -0.28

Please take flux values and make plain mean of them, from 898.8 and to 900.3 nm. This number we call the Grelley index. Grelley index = 11.8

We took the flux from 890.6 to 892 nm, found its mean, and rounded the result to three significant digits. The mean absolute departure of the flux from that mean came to 0.196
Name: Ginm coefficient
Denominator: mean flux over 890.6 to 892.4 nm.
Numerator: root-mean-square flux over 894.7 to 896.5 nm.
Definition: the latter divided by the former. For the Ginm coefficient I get 1.00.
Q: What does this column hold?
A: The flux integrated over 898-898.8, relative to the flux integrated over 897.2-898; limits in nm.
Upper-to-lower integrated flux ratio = 1.01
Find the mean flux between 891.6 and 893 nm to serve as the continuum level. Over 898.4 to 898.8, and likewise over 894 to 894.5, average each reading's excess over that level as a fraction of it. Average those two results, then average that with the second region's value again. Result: -0.002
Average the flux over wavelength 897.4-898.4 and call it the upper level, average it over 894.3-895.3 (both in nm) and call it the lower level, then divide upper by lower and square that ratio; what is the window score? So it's 1.00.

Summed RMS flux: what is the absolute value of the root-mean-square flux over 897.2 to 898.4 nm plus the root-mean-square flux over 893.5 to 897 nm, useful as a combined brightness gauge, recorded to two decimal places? 24.18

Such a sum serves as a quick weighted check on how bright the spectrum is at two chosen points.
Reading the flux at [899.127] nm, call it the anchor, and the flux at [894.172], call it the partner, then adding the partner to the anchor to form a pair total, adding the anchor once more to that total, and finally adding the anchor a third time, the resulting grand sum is 49.4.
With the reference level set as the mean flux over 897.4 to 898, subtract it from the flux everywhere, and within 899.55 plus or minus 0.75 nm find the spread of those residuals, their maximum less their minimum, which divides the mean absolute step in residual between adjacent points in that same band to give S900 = 0.22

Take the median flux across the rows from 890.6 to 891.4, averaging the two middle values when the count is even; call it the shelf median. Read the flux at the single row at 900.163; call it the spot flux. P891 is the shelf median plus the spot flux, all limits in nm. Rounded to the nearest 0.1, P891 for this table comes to 23.1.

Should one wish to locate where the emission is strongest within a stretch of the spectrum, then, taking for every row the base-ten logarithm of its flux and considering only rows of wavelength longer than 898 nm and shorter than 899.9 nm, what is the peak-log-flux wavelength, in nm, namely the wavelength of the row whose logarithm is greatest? 899.127 nm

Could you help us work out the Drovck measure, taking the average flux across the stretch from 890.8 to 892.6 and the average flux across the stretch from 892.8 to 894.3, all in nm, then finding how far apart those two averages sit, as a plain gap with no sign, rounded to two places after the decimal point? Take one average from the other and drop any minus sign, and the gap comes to 0.01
